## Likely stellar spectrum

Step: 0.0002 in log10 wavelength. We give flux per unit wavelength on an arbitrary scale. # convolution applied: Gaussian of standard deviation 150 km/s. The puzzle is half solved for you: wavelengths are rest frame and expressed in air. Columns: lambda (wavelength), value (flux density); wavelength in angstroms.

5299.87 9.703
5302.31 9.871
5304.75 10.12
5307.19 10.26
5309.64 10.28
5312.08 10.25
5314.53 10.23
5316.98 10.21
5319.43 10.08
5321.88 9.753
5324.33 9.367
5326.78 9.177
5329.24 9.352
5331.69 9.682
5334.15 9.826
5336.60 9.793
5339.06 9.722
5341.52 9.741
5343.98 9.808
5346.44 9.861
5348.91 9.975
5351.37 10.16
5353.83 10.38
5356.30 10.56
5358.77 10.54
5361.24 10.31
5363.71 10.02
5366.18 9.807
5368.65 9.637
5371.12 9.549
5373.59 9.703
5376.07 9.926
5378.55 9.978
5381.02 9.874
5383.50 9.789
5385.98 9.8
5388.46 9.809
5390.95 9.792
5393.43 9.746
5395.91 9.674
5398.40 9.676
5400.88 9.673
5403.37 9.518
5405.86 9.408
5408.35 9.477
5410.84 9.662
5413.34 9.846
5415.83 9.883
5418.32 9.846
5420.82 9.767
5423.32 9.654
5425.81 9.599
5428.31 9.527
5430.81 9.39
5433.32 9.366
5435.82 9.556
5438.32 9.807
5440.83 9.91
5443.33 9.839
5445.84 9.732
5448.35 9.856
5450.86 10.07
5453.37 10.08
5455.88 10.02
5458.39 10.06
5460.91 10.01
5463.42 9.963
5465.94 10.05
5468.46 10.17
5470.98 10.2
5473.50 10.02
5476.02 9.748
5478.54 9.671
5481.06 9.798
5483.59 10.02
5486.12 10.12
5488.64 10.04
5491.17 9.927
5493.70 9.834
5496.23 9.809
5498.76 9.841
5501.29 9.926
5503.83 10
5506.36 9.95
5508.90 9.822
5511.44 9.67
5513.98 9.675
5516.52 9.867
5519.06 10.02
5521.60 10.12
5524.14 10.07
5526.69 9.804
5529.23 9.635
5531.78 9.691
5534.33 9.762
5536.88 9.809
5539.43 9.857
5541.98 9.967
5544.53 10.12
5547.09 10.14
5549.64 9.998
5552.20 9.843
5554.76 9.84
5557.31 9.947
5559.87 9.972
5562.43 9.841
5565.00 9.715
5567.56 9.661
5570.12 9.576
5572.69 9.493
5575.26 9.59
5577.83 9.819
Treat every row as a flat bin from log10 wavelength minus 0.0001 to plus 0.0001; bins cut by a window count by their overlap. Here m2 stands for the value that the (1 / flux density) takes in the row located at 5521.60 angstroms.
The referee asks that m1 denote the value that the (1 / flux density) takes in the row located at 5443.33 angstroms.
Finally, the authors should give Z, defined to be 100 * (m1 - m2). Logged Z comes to 0.28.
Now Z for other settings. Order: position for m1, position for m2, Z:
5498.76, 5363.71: 0.18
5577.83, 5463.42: 0.15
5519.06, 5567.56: -0.37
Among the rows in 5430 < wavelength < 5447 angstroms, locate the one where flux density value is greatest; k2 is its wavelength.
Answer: 5440.83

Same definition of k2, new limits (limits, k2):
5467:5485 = 5470.98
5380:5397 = 5381.02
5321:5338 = 5334.15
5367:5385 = 5378.55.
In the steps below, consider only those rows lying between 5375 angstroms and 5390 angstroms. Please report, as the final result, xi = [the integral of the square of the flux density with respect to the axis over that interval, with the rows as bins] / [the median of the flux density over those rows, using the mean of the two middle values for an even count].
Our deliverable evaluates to 148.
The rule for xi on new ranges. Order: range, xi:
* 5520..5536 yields 159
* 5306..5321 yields 153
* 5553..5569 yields 157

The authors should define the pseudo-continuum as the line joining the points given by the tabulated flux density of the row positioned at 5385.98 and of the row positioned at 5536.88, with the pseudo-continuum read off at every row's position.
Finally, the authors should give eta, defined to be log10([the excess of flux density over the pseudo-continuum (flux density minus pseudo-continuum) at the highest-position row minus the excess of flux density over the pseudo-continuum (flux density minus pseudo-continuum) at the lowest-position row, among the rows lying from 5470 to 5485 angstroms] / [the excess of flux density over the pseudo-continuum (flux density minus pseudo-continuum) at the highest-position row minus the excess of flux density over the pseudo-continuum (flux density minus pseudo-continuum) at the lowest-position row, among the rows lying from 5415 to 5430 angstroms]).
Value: -0.30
